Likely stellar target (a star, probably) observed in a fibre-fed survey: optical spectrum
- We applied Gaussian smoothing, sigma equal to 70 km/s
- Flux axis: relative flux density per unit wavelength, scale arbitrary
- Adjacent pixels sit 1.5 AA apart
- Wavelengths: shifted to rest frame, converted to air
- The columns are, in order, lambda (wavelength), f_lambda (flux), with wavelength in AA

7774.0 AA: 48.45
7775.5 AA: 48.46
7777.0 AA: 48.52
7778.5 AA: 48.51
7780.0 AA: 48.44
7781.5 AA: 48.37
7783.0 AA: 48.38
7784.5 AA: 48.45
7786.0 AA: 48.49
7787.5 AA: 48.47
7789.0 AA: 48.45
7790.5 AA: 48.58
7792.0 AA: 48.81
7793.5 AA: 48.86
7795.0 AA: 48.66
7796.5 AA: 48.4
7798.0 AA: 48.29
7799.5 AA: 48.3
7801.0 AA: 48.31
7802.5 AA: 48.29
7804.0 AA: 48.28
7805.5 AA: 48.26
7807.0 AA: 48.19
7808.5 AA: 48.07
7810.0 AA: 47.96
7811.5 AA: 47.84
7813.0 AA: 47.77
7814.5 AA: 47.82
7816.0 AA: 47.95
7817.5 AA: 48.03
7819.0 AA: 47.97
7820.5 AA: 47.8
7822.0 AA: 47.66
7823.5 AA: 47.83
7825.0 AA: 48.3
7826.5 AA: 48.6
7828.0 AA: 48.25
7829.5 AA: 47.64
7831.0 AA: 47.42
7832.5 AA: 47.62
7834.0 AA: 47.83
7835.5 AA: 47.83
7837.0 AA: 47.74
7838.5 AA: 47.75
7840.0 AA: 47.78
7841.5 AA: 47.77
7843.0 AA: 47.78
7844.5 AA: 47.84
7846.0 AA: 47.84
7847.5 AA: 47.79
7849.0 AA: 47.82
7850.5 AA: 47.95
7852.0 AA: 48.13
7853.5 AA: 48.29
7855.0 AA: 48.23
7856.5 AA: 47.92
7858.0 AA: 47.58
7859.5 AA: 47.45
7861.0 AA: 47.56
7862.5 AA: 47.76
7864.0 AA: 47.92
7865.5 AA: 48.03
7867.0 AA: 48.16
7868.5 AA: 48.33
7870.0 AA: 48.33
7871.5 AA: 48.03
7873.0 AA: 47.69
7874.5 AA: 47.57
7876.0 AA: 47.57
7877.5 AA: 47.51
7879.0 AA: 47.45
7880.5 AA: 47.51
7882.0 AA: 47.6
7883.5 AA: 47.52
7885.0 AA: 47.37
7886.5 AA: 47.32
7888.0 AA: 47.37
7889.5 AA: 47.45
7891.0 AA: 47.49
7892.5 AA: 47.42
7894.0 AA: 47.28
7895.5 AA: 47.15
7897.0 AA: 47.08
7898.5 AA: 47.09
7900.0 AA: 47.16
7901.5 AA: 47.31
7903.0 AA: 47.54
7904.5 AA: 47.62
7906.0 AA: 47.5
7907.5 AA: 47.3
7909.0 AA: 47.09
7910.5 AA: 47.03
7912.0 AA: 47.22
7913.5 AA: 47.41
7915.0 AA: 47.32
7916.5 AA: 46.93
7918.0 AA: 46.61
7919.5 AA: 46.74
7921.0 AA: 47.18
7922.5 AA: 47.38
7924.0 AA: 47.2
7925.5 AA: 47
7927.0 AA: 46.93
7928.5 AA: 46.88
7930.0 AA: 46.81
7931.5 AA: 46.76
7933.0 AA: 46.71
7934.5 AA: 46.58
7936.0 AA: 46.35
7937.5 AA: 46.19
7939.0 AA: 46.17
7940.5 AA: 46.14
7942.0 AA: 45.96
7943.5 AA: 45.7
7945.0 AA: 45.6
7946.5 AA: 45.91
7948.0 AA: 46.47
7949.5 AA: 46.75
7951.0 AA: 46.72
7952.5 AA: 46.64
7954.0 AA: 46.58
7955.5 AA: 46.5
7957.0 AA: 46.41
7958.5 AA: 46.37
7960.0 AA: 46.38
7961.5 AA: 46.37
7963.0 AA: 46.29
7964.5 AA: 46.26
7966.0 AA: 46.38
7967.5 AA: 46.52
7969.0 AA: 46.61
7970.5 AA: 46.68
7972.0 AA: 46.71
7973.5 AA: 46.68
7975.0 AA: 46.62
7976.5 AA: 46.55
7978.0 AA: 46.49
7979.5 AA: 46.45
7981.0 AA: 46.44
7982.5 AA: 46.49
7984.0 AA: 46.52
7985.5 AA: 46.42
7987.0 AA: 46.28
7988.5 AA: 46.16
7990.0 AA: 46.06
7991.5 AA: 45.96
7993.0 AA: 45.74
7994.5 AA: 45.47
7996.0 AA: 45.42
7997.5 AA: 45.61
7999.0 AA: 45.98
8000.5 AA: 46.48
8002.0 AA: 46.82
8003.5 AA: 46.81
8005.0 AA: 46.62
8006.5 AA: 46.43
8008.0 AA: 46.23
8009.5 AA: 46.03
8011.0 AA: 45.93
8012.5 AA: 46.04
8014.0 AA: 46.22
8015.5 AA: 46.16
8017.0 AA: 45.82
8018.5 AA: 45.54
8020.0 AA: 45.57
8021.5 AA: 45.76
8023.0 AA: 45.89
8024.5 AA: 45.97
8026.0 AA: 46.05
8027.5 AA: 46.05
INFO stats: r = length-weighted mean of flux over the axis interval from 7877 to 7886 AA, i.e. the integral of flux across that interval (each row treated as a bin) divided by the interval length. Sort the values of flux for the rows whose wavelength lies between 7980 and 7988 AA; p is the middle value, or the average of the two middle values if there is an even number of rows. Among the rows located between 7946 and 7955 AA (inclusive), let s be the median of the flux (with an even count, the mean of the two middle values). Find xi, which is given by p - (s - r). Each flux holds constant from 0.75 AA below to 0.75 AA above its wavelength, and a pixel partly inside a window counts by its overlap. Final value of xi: 47.3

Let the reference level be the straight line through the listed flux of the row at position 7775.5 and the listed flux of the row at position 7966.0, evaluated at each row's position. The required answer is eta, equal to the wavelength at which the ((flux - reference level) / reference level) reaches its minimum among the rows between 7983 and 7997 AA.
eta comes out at 7996.0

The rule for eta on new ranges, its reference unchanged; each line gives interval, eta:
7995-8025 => 7996.0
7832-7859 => 7832.5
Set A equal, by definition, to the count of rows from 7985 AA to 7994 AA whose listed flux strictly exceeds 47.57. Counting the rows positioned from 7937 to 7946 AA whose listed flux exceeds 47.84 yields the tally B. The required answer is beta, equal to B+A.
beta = 0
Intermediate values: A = 0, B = 0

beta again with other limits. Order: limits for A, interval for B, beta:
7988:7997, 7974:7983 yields 0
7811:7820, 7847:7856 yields 10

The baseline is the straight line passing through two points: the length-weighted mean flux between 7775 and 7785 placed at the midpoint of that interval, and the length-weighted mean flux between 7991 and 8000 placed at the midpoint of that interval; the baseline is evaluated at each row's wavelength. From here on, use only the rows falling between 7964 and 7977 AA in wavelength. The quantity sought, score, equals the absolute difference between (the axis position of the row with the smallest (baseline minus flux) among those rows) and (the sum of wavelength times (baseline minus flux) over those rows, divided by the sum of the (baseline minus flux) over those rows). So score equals 0.4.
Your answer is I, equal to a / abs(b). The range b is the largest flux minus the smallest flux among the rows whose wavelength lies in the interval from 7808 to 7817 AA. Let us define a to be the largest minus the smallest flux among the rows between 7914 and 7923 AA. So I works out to 2.57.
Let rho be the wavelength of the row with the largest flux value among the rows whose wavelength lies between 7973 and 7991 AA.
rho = 7973.5 AA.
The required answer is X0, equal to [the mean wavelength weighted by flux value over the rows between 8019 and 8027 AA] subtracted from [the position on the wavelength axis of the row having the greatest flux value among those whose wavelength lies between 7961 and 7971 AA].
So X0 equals -52.5 AA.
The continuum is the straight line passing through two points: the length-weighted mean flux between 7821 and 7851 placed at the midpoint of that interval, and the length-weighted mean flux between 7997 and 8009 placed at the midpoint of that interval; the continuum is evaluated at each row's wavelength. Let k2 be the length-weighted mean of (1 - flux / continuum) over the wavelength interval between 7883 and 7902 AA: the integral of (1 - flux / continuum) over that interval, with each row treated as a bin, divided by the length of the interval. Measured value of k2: 0.001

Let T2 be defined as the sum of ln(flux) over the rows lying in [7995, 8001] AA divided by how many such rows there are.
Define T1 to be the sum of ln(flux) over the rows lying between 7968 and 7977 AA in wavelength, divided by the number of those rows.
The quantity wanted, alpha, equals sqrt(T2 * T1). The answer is 3.83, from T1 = 3.84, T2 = 3.826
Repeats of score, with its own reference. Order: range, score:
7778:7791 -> 1.8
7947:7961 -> 3.9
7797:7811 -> 2.5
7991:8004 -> 1.0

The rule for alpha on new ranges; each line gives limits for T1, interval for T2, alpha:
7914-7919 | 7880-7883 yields 3.86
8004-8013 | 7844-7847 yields 3.85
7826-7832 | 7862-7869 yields 3.87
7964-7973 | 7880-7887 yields 3.85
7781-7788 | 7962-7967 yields 3.86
